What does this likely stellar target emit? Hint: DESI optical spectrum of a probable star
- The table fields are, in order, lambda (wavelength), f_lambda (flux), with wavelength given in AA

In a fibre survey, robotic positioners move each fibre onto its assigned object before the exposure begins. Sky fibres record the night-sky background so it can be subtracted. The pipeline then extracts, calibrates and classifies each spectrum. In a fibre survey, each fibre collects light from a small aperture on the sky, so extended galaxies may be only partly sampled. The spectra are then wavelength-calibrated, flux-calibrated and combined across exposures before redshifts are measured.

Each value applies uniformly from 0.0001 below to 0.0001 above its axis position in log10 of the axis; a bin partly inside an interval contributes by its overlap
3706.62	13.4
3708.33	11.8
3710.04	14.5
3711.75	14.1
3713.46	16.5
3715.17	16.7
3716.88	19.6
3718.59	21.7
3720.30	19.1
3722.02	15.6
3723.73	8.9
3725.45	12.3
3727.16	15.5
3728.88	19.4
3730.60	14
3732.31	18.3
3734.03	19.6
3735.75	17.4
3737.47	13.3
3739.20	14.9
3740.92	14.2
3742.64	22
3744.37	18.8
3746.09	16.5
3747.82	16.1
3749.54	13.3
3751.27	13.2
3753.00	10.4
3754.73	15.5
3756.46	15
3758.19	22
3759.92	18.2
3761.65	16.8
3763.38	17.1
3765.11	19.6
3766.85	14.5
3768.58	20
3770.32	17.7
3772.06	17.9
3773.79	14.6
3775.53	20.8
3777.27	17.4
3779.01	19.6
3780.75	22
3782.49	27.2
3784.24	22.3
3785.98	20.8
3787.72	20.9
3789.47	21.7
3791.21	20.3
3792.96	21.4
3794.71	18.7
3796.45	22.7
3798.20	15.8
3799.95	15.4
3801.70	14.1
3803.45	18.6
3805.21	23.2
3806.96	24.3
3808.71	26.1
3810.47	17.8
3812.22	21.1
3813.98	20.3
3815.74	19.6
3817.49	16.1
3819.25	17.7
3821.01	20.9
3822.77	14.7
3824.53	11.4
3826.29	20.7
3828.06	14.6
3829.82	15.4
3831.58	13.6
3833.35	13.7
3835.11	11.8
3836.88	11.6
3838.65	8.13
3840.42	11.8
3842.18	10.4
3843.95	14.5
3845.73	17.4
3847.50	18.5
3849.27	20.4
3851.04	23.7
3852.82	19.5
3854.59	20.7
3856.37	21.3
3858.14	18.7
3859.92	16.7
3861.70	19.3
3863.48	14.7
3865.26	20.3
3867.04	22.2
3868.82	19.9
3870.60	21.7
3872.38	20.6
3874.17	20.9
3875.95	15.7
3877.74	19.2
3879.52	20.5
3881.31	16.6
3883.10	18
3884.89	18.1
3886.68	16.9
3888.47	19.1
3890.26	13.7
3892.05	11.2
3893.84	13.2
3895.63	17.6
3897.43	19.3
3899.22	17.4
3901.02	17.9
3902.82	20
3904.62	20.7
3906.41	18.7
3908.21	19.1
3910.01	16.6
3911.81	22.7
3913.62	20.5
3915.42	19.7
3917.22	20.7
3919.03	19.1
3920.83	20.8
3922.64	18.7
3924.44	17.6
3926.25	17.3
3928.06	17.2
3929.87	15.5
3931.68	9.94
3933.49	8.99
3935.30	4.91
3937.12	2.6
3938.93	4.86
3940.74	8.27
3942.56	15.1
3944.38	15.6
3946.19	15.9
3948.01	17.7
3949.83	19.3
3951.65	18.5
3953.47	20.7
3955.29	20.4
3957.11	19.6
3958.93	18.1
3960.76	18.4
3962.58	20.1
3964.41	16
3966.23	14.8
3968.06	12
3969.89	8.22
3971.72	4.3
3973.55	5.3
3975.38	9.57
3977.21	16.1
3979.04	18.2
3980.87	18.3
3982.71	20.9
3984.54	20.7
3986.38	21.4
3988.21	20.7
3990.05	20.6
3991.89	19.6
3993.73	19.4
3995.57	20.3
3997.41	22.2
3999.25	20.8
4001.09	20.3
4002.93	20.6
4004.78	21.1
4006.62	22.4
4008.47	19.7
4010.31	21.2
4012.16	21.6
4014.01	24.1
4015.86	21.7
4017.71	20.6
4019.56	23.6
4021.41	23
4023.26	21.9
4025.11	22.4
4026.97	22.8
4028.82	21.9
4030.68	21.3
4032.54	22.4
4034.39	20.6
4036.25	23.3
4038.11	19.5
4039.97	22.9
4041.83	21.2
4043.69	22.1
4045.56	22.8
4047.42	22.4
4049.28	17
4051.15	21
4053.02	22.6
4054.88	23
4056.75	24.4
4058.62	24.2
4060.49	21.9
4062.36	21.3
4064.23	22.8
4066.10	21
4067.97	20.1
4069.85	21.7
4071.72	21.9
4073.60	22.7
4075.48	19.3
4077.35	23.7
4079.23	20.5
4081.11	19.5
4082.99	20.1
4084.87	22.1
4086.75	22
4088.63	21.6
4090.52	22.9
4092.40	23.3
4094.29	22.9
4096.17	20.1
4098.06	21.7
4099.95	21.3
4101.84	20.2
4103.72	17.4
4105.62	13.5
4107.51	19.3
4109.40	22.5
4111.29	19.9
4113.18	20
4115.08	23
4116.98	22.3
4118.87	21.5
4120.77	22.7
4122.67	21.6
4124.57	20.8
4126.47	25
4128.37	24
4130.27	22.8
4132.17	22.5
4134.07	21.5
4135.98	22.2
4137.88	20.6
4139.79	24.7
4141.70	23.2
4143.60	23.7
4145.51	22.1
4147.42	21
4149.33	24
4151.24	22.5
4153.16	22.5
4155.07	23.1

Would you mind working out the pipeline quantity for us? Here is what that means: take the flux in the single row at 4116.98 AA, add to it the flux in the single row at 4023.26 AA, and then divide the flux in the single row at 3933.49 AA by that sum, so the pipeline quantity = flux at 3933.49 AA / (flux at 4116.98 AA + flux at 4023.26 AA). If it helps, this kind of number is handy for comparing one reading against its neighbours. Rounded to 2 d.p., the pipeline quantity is 0.20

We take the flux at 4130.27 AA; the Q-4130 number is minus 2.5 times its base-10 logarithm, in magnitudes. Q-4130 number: -3.4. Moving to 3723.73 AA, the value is -2.4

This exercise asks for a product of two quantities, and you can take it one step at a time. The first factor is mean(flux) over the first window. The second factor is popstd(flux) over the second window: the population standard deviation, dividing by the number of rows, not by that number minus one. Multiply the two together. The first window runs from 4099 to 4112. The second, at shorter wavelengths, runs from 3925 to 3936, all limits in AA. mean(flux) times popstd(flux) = 89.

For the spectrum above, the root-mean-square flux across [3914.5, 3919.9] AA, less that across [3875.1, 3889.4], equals 2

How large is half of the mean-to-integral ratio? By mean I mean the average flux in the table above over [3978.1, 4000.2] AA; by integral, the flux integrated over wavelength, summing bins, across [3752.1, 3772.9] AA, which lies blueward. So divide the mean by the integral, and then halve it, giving 0.0286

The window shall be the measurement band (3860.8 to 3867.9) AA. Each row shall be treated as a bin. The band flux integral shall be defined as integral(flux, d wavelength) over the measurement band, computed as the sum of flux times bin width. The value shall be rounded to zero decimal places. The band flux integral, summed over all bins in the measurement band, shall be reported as 136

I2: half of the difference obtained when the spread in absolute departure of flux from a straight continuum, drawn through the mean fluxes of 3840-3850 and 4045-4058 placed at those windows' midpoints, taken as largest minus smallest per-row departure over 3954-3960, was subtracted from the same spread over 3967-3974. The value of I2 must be 3.5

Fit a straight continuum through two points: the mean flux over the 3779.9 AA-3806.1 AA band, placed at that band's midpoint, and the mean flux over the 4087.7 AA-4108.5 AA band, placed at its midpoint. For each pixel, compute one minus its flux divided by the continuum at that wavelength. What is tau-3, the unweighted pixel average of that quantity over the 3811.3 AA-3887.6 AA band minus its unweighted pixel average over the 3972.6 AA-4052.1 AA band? 0.15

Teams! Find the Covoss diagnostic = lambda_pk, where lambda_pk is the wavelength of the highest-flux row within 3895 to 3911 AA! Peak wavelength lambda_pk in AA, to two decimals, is 3904.62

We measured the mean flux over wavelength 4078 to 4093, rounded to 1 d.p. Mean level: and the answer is 21.5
